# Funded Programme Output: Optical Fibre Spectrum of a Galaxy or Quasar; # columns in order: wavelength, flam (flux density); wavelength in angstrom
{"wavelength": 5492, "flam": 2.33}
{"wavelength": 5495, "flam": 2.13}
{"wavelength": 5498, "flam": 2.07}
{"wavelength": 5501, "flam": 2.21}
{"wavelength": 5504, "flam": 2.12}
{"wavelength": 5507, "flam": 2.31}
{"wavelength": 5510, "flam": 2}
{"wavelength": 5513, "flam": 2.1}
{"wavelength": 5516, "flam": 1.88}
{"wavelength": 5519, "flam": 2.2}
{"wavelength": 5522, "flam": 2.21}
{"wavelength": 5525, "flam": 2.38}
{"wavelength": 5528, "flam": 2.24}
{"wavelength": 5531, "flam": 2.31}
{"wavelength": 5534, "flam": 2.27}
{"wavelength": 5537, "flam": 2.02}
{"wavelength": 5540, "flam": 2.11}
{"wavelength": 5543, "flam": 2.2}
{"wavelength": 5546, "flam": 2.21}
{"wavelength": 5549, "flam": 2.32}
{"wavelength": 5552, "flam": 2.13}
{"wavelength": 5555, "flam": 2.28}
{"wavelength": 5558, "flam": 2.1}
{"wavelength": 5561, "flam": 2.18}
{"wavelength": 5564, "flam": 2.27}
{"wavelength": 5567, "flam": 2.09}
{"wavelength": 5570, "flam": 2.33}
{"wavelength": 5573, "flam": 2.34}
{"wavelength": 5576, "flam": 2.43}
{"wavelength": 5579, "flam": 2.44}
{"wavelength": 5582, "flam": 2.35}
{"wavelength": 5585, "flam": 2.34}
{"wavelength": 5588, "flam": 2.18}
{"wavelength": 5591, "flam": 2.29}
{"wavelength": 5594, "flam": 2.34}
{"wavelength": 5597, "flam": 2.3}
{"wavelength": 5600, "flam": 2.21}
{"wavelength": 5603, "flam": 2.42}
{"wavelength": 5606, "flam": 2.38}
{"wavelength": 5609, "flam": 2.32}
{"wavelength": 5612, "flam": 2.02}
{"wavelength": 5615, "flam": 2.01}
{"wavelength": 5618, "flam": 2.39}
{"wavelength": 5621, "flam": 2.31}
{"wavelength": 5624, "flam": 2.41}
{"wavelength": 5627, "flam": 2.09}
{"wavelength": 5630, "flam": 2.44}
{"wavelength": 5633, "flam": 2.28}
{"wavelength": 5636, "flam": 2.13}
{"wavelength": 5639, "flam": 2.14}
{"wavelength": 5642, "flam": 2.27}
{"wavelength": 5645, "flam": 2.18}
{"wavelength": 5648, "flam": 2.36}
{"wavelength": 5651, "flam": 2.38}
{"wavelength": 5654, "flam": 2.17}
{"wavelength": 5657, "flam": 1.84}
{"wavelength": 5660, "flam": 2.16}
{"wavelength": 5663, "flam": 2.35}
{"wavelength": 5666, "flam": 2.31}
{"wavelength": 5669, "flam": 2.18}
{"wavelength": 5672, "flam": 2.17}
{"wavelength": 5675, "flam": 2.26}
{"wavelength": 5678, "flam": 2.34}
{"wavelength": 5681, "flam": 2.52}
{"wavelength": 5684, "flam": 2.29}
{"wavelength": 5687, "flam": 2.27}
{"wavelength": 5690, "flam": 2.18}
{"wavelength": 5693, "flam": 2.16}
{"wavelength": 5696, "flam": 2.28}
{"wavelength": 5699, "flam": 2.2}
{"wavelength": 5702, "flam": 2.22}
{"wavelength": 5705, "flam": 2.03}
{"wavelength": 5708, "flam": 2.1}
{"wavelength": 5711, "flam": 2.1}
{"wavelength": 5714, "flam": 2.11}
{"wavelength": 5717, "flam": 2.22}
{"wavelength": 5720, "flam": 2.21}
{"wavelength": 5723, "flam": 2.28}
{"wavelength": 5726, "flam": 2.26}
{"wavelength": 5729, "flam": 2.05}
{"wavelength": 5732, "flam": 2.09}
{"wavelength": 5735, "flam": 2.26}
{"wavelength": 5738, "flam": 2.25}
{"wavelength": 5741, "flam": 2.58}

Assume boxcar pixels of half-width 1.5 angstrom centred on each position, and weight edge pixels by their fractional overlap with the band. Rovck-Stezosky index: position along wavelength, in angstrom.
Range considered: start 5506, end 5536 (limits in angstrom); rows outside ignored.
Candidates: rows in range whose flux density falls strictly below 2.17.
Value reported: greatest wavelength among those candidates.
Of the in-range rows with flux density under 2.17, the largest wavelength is 5516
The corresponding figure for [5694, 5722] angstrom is 5714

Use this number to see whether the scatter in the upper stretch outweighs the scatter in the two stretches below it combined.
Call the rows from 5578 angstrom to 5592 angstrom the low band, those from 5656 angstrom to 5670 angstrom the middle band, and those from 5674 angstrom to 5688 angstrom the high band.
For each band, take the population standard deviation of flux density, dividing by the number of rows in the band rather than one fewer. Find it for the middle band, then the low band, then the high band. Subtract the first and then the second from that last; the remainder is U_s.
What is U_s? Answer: -0.17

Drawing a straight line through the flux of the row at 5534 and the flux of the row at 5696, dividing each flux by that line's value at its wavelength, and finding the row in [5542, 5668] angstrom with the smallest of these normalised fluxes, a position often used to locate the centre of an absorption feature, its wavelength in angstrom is 5657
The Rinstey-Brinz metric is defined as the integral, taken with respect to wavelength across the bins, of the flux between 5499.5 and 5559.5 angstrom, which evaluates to 130.8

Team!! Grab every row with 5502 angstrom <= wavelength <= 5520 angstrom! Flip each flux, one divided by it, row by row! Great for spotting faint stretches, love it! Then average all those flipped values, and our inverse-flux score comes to 0.478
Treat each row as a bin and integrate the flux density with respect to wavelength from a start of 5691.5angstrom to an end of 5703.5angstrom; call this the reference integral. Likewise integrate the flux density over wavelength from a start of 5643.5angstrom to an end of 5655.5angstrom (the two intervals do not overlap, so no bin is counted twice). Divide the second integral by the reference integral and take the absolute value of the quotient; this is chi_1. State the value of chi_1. 1.03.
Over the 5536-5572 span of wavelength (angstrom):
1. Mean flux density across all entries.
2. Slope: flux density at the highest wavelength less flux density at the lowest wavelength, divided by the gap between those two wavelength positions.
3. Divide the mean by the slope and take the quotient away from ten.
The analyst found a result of -223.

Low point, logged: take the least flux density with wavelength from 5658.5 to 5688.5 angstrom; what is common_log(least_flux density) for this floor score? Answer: 0.334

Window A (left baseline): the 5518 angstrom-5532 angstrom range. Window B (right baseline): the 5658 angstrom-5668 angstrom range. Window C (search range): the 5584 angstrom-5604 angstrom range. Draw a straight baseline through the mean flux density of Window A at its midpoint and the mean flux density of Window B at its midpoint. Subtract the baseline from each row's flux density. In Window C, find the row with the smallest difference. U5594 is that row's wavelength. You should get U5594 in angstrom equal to 5588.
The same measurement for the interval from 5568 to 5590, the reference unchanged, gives 5588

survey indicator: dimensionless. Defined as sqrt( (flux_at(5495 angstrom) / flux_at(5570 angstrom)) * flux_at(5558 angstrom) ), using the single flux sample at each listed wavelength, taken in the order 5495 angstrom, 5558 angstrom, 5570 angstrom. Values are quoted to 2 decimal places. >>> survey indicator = 1.39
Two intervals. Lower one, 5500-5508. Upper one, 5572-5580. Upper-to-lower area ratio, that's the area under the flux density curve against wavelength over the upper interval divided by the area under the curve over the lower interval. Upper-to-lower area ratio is 1.09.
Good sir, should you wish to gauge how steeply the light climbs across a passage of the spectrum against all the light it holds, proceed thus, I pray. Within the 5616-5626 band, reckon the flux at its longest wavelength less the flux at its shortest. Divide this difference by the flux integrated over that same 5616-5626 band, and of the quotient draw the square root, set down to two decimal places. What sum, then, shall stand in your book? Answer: 0.03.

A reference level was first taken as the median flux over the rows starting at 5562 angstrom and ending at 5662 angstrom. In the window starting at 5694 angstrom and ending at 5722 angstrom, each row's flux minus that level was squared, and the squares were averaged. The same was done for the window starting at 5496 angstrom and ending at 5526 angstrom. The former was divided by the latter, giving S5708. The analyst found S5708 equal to 0.6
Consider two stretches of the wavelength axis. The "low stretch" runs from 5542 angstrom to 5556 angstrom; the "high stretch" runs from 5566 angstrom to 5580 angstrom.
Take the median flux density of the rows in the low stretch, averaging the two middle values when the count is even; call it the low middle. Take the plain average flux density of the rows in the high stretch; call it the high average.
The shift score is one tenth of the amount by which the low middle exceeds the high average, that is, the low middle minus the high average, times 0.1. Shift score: -0.012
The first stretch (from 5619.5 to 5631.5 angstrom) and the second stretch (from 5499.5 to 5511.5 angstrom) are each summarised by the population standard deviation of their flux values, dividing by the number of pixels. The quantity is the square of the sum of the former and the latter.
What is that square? 0.063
